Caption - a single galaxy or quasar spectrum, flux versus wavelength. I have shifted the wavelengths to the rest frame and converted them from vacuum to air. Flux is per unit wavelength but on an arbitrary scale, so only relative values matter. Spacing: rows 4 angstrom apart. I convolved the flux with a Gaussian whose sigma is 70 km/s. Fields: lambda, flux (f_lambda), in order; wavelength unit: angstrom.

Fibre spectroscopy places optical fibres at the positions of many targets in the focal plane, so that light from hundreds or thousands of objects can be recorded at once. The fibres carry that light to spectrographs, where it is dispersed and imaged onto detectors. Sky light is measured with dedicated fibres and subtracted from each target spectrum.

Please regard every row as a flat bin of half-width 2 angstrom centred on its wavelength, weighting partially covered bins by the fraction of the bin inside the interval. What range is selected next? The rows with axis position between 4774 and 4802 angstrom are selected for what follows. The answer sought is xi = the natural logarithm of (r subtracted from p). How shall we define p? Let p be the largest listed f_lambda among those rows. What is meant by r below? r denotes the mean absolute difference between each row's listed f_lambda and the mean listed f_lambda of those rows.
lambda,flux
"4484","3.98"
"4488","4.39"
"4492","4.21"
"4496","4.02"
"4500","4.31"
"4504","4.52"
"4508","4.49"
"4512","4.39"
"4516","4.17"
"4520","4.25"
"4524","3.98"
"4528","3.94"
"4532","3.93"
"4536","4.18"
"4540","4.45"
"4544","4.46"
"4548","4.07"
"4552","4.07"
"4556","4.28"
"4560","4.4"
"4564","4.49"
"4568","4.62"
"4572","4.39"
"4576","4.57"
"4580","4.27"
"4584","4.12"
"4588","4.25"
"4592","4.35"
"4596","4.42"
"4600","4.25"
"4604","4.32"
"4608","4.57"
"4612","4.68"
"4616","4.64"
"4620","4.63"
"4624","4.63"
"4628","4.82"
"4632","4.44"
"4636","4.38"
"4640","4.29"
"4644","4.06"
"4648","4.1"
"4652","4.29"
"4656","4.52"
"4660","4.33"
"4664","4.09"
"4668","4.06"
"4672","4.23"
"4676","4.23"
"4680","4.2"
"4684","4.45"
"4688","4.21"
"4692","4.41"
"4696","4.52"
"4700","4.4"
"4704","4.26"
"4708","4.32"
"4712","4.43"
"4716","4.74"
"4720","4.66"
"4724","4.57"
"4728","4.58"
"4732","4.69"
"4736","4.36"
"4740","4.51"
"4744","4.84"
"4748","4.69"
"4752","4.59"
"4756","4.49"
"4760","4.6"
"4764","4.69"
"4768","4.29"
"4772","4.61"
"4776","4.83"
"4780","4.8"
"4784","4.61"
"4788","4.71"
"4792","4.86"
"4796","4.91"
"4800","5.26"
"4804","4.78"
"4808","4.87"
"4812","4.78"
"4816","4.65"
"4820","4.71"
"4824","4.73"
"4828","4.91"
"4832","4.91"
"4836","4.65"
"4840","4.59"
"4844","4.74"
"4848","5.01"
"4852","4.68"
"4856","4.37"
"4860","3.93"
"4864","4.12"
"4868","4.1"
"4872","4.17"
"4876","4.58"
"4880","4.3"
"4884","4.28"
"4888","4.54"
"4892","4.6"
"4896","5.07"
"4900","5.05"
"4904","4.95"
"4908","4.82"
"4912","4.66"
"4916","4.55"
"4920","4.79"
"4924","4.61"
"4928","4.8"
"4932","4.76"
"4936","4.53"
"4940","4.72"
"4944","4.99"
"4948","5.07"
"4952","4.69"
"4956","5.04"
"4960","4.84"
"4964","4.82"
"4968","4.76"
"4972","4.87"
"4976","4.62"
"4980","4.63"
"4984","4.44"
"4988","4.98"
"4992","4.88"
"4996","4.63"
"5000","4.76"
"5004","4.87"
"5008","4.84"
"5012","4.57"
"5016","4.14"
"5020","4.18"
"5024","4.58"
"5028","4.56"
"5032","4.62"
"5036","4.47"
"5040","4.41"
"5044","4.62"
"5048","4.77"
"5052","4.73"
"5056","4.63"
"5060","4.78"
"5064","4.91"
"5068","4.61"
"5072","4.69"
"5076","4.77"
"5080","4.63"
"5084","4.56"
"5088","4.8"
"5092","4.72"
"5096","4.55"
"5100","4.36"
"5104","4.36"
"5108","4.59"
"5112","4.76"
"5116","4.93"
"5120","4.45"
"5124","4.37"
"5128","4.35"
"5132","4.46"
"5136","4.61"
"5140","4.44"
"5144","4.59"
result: 1.63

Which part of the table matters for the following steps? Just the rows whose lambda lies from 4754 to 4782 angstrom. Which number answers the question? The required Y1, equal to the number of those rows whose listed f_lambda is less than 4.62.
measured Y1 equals 4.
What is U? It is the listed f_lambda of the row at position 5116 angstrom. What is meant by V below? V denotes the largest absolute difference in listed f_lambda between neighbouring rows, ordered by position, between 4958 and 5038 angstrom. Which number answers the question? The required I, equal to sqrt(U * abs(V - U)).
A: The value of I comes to 4.65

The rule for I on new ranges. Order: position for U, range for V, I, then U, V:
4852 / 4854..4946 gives 4.44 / 4.68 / 0.47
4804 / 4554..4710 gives 4.59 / 4.78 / 0.38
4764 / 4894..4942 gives 4.57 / 4.69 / 0.24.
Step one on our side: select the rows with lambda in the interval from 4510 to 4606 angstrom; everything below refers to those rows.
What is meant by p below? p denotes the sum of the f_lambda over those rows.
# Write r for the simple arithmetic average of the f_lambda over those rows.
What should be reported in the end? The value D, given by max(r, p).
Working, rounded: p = 103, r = 4.28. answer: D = 103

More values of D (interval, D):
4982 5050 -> 78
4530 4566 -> 38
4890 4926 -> 43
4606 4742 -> 150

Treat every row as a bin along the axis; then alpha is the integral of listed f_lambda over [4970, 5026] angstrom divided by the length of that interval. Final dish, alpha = 4.64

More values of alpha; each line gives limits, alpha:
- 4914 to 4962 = 4.78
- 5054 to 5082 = 4.72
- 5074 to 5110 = 4.59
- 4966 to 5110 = 4.64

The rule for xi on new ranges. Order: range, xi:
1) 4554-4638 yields 1.54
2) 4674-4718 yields 1.53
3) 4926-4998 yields 1.60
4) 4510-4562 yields 1.46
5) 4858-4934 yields 1.57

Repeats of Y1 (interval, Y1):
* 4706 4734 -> 4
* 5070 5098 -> 2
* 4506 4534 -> 7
